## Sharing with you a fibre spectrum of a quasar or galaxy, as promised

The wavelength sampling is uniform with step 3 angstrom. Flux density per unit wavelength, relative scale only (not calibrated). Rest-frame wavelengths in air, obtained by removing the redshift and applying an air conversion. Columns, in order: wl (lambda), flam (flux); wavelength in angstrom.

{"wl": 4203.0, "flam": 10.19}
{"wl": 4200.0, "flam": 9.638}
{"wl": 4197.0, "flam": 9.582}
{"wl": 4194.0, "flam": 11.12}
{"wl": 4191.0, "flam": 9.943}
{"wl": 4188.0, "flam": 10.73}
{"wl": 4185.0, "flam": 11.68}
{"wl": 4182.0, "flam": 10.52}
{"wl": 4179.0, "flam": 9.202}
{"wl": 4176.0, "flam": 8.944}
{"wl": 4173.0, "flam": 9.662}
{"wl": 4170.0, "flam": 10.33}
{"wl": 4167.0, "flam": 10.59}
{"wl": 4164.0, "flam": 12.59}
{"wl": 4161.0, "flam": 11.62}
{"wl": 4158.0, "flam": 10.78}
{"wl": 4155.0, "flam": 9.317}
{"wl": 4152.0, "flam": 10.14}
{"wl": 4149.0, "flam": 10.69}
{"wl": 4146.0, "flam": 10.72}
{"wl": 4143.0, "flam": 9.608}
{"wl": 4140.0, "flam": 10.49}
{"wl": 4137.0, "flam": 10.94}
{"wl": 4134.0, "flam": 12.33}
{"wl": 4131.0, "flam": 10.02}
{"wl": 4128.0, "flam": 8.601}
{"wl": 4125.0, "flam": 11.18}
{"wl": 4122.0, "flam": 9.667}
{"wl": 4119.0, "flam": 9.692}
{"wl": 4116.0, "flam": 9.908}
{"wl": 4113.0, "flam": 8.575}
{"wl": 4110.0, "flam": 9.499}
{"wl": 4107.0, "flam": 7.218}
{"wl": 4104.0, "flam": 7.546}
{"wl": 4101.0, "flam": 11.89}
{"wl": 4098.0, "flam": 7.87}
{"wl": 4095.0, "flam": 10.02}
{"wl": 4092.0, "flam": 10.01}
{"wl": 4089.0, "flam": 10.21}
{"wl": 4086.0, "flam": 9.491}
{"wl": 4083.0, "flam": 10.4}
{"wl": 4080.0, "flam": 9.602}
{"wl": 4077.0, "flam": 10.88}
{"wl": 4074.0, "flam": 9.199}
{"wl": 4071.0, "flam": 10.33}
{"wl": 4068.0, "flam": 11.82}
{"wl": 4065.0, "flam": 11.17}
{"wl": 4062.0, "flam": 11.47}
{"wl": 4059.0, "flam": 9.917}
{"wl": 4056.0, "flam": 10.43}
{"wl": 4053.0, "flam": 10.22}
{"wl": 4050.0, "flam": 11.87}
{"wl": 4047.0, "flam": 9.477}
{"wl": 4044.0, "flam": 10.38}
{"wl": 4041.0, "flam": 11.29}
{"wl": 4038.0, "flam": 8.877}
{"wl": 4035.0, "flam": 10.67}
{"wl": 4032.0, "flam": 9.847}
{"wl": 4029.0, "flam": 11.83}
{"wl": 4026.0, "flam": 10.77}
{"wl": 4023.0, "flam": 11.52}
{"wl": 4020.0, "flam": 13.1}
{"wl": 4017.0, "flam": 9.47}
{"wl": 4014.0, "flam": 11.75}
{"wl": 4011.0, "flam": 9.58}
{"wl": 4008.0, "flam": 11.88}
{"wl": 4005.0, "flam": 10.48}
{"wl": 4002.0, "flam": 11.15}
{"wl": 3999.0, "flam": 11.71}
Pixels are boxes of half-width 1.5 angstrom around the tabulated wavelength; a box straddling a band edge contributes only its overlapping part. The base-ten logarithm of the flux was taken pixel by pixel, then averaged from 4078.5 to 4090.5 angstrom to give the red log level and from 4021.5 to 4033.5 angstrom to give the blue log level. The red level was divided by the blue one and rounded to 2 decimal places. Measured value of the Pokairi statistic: 0.96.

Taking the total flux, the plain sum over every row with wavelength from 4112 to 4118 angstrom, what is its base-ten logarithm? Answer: 1.27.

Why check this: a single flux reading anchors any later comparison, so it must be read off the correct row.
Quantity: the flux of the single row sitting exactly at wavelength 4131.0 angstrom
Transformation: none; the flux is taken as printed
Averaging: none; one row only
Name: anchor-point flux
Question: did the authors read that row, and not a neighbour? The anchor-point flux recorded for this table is 10.02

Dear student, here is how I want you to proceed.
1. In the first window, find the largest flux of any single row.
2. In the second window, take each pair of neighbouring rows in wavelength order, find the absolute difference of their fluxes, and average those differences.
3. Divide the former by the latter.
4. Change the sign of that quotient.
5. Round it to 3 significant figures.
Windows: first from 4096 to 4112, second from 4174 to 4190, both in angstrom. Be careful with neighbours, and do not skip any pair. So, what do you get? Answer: -12.9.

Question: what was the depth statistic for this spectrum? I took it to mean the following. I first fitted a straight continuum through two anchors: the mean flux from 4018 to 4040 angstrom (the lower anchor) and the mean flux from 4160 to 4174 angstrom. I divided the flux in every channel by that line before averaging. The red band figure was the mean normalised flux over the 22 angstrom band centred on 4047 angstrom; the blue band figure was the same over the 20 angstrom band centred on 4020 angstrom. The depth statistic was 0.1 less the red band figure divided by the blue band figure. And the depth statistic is -0.83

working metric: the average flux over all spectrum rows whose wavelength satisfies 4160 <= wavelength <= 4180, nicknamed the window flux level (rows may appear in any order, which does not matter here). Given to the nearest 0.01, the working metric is 10.42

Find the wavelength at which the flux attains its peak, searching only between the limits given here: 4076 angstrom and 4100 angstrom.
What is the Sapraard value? 4077.0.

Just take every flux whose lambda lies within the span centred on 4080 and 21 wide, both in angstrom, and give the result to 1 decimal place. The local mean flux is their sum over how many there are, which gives 10.0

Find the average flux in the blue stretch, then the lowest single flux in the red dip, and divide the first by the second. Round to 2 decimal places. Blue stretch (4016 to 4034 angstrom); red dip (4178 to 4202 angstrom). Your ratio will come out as 1.21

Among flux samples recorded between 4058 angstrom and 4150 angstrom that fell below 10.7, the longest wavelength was 4149.0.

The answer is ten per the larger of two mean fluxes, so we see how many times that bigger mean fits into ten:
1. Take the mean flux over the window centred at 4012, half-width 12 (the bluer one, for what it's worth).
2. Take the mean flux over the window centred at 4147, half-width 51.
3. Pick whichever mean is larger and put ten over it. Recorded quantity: 0.90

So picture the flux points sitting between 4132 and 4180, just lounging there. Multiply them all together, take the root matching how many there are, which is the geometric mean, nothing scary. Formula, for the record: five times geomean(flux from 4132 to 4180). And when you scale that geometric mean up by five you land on 52.2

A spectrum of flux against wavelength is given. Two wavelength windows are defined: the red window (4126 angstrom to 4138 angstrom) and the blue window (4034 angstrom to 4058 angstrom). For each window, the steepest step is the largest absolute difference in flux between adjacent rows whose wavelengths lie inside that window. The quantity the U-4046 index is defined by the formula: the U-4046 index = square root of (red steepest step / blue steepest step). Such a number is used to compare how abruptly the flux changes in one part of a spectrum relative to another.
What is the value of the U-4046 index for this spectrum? 0.98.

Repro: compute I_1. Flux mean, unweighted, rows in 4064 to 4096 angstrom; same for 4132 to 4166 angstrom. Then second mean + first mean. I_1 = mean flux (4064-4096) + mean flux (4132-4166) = 21.1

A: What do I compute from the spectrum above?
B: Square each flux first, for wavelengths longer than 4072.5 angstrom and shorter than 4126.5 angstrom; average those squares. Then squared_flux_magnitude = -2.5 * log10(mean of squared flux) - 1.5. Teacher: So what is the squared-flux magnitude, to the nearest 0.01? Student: -6.43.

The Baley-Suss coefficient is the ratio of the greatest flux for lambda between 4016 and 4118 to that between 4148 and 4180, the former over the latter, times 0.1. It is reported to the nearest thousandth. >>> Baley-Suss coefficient 0.104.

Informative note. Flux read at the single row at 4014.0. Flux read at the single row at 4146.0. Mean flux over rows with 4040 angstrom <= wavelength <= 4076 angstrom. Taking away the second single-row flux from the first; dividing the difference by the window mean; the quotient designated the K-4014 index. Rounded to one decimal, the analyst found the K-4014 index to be 0.1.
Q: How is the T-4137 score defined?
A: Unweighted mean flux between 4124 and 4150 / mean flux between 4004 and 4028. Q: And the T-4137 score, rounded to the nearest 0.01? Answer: 0.95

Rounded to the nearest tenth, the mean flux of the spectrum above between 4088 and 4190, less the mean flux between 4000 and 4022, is -1.0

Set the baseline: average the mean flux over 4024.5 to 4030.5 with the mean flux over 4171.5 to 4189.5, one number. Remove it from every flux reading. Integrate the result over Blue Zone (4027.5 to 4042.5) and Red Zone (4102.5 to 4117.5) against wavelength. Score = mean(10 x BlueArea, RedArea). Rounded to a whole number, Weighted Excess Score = -32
